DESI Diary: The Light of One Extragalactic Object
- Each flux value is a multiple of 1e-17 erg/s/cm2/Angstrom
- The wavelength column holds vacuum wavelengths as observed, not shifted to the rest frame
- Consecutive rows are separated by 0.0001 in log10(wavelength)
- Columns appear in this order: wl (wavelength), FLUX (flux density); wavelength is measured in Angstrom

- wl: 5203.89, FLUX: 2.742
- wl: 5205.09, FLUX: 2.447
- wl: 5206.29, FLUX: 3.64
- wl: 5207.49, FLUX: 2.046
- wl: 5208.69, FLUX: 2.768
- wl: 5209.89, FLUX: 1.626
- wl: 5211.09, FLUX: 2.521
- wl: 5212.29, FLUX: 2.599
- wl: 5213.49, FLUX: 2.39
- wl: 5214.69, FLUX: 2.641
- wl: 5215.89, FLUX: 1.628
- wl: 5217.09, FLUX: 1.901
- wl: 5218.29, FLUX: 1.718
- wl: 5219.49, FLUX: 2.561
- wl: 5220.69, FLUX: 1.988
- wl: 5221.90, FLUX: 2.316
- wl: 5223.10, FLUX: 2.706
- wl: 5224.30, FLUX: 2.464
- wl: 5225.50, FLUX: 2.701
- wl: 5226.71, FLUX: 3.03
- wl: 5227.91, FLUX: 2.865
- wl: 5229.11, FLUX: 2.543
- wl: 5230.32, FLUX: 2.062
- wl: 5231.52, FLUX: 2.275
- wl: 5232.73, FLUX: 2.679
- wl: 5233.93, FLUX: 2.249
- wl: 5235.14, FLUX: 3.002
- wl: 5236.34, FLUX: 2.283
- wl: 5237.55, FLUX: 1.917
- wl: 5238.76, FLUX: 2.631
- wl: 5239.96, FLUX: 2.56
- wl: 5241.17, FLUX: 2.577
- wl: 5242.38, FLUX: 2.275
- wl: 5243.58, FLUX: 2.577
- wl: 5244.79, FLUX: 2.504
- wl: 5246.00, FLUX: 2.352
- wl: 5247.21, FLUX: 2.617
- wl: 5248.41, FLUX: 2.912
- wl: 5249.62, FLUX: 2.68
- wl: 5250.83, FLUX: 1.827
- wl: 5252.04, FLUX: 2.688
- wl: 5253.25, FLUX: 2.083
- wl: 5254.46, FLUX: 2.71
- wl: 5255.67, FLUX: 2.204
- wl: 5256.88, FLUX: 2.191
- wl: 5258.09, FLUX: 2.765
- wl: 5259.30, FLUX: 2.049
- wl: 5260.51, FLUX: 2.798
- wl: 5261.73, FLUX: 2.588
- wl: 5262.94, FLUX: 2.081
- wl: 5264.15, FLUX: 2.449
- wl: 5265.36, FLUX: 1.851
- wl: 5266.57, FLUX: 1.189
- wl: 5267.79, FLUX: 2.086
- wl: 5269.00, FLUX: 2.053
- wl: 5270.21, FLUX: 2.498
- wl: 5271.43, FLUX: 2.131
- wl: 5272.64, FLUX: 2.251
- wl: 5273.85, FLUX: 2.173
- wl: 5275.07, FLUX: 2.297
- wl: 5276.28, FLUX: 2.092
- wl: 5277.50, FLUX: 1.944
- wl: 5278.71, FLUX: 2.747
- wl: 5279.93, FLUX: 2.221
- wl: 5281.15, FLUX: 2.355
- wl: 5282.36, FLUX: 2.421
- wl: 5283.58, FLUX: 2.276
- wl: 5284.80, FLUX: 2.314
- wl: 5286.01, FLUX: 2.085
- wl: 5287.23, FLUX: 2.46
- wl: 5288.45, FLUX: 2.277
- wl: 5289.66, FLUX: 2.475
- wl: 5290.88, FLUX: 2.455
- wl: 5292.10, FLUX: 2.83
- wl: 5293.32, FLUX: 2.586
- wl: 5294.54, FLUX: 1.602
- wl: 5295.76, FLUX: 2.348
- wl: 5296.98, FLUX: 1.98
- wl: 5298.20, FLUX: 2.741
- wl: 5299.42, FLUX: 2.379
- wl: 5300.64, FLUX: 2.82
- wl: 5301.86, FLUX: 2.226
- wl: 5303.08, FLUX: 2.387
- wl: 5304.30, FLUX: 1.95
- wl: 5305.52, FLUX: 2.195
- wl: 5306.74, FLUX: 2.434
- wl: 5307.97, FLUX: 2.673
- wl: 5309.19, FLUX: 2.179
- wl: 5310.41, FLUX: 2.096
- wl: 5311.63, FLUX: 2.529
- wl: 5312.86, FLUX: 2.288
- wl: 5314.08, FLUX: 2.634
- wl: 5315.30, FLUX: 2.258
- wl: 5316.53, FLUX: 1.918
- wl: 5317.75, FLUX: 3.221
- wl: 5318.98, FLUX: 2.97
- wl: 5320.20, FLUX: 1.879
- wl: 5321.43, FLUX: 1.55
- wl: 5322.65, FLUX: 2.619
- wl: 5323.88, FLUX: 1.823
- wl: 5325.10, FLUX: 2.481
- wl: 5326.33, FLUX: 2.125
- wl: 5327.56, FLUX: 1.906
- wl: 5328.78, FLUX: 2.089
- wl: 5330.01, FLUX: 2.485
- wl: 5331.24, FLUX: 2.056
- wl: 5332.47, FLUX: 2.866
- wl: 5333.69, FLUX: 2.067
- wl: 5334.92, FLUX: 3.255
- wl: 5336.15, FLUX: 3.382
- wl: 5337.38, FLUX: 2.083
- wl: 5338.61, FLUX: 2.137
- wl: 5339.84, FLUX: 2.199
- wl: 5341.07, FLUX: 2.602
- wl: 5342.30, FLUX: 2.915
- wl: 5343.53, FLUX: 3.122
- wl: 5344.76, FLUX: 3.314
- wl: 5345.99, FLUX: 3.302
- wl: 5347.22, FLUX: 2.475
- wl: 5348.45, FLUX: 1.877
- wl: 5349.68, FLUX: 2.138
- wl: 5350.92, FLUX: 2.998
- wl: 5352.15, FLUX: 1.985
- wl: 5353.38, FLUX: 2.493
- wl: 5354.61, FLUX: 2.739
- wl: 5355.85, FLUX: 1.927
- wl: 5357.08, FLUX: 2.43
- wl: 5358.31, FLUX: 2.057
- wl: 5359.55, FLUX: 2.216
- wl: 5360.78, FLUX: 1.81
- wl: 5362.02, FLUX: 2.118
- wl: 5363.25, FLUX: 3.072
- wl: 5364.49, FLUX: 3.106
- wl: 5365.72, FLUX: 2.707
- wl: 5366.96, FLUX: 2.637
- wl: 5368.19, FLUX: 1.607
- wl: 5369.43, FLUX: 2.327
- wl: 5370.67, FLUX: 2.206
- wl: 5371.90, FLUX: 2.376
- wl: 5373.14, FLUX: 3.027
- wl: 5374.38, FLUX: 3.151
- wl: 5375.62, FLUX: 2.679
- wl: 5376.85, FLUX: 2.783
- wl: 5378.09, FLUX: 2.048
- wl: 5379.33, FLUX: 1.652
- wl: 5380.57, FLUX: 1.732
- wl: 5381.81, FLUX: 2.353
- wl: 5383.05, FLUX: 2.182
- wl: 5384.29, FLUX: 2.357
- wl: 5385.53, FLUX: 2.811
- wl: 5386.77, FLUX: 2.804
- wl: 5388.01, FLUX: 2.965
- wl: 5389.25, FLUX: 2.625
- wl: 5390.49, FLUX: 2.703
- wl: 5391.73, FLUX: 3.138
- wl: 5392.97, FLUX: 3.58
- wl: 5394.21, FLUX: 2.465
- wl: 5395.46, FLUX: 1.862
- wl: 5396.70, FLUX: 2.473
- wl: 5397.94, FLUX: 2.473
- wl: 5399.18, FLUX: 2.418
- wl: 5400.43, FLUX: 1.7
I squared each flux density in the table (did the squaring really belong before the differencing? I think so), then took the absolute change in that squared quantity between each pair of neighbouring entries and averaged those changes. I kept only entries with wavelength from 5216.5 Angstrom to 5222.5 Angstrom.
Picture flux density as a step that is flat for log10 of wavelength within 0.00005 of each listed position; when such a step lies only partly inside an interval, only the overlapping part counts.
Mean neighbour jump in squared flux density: 2.1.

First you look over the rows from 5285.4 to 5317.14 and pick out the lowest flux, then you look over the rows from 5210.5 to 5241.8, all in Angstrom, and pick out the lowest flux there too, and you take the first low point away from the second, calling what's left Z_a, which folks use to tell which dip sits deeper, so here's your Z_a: 0.03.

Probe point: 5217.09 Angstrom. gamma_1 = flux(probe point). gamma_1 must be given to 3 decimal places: 1.901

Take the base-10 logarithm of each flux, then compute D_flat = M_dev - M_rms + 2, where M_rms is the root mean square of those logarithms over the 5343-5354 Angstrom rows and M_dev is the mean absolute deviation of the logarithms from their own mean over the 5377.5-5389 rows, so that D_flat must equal 1.65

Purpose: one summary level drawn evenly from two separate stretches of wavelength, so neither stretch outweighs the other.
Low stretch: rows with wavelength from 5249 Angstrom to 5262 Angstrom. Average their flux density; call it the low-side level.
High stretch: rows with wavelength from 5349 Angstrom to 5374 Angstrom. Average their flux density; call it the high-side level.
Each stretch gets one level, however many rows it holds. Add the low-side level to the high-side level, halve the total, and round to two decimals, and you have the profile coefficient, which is 2.41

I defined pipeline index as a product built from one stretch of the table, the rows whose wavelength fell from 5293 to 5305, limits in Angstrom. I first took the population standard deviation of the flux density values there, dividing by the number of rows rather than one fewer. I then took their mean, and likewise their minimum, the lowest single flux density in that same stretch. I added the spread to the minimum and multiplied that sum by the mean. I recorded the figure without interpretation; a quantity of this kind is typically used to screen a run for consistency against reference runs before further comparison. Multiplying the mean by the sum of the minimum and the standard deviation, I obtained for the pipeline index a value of 4.5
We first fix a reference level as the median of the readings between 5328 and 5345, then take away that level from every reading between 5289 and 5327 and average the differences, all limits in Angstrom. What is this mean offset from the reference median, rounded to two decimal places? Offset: -0.20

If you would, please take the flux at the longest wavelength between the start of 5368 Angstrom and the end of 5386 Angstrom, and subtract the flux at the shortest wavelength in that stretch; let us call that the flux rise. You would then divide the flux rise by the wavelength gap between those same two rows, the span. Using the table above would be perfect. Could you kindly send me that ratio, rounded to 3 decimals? 0.069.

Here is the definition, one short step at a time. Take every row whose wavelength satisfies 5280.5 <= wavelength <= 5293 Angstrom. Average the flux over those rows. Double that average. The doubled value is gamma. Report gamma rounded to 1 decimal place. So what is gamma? 4.8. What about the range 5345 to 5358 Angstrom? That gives 4.9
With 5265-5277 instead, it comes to 4.1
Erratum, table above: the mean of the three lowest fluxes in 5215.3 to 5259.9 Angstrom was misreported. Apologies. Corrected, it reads 1.72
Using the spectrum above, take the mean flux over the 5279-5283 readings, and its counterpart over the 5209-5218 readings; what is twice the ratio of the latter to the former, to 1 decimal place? 1.9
